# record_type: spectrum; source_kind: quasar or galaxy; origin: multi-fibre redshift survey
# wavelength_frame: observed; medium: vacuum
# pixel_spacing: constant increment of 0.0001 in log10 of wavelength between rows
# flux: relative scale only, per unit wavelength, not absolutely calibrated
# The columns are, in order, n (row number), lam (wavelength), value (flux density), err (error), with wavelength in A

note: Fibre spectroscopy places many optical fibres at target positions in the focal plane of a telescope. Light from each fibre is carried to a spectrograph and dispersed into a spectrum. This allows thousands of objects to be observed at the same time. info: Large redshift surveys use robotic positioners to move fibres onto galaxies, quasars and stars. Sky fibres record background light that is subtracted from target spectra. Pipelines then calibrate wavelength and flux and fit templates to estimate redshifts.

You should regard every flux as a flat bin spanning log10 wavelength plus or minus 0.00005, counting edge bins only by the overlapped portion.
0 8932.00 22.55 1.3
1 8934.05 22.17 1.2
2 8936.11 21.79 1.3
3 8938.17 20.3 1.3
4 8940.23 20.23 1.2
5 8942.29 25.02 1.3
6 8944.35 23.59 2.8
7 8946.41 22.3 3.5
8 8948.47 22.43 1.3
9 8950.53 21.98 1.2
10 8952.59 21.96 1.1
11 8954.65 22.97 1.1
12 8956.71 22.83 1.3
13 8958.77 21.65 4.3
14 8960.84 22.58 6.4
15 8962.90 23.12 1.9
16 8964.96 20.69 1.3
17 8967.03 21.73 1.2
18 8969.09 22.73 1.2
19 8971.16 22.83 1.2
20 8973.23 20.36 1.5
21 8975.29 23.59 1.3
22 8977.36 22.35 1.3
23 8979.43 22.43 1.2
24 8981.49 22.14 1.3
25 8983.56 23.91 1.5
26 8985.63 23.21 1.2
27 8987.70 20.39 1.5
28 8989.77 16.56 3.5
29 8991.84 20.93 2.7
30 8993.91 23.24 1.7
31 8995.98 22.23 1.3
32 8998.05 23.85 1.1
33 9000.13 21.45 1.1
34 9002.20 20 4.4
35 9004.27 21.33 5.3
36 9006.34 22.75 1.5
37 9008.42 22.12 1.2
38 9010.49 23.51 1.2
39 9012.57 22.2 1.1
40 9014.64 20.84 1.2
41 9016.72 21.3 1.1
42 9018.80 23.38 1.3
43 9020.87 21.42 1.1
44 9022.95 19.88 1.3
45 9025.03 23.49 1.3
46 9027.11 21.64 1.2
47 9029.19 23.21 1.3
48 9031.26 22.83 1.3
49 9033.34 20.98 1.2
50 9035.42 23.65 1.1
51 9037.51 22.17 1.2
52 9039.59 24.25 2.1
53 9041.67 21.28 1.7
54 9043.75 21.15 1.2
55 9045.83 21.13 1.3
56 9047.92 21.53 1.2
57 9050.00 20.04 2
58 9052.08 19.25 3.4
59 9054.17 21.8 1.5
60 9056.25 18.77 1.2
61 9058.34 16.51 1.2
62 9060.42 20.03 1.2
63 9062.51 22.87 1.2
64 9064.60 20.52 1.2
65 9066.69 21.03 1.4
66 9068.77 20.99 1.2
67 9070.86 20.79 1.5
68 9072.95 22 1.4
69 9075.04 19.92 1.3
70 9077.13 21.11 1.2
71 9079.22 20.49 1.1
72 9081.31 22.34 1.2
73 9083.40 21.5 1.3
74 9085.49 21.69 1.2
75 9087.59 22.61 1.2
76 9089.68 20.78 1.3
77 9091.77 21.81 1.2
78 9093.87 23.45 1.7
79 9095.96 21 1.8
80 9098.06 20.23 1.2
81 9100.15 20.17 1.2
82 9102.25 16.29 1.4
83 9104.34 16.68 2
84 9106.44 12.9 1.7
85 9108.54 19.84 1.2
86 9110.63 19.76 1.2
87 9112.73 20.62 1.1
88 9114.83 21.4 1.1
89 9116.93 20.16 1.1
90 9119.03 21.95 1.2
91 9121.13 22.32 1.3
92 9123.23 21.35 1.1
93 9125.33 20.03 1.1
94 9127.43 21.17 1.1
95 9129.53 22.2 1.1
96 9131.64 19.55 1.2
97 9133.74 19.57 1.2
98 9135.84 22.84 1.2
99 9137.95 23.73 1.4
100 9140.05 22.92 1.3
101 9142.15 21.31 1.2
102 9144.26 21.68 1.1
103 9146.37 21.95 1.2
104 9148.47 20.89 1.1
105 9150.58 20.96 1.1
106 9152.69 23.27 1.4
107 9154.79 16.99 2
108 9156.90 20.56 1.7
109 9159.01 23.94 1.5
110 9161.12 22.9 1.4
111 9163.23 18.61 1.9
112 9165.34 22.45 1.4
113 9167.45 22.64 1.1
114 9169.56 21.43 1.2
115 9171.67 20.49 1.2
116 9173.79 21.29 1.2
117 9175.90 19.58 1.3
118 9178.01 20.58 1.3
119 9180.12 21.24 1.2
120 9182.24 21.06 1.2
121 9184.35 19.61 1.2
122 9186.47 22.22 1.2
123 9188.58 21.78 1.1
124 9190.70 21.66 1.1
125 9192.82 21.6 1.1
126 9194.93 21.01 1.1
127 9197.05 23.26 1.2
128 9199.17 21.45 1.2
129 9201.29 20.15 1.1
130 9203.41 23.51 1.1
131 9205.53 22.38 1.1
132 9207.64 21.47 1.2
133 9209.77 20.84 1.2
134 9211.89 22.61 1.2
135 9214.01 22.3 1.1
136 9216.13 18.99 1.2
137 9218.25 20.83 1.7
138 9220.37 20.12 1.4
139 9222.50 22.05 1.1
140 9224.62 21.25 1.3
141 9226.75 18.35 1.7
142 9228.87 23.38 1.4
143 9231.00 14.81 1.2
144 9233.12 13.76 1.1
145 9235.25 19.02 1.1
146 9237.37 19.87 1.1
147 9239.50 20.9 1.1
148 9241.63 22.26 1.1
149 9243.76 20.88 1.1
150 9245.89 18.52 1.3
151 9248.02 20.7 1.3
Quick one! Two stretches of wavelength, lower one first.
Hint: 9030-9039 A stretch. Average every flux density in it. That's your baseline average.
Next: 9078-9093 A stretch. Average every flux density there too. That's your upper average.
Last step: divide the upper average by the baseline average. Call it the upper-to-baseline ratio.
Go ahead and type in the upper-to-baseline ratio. 0.96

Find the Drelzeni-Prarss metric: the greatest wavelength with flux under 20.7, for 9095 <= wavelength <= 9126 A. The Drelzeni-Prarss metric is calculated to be 9125.33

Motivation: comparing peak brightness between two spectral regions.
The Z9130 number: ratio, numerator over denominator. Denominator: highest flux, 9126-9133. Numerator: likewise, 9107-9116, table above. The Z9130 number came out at 0.96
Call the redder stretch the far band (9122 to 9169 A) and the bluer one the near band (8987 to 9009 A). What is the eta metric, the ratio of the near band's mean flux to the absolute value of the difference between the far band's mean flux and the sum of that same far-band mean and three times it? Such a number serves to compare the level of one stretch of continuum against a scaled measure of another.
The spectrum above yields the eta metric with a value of 0.332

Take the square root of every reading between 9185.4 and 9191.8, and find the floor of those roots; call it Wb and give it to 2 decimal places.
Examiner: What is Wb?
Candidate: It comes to 4.65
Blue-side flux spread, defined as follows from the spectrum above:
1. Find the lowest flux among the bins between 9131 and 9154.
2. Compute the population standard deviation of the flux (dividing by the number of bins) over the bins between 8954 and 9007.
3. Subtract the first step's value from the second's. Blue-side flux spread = -18.0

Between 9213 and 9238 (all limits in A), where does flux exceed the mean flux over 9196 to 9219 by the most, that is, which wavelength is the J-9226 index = 9228.87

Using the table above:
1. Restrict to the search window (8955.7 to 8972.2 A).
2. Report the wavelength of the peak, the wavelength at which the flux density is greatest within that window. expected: 8962.90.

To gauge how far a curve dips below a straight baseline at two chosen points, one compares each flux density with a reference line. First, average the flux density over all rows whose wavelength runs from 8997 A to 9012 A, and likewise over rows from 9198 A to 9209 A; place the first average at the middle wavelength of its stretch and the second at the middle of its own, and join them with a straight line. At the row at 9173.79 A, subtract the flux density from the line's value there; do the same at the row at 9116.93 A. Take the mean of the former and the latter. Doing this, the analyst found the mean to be 1.2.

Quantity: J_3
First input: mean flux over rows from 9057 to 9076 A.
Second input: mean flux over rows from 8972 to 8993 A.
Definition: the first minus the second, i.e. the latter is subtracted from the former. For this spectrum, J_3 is -1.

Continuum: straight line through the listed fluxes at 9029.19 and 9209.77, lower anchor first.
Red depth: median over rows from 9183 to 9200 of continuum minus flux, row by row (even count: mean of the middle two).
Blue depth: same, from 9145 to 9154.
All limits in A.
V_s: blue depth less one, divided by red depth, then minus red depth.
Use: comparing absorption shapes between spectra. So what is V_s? 2.0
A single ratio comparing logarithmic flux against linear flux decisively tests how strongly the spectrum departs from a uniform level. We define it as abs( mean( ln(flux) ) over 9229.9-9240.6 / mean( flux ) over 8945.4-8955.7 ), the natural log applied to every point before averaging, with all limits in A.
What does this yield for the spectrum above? 0.128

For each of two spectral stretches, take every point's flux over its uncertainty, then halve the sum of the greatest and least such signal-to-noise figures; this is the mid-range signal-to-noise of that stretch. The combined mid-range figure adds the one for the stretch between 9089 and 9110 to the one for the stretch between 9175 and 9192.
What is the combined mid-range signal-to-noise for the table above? 30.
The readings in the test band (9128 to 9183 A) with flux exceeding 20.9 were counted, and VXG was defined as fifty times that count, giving 850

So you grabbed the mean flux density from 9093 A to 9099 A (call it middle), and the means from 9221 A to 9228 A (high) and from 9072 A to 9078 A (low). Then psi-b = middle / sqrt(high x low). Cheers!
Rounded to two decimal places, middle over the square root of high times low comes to 1.04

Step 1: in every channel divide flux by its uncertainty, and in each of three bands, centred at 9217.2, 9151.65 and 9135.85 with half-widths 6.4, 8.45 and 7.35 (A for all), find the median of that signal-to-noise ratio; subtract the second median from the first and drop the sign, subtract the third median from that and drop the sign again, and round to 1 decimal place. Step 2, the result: 17.5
